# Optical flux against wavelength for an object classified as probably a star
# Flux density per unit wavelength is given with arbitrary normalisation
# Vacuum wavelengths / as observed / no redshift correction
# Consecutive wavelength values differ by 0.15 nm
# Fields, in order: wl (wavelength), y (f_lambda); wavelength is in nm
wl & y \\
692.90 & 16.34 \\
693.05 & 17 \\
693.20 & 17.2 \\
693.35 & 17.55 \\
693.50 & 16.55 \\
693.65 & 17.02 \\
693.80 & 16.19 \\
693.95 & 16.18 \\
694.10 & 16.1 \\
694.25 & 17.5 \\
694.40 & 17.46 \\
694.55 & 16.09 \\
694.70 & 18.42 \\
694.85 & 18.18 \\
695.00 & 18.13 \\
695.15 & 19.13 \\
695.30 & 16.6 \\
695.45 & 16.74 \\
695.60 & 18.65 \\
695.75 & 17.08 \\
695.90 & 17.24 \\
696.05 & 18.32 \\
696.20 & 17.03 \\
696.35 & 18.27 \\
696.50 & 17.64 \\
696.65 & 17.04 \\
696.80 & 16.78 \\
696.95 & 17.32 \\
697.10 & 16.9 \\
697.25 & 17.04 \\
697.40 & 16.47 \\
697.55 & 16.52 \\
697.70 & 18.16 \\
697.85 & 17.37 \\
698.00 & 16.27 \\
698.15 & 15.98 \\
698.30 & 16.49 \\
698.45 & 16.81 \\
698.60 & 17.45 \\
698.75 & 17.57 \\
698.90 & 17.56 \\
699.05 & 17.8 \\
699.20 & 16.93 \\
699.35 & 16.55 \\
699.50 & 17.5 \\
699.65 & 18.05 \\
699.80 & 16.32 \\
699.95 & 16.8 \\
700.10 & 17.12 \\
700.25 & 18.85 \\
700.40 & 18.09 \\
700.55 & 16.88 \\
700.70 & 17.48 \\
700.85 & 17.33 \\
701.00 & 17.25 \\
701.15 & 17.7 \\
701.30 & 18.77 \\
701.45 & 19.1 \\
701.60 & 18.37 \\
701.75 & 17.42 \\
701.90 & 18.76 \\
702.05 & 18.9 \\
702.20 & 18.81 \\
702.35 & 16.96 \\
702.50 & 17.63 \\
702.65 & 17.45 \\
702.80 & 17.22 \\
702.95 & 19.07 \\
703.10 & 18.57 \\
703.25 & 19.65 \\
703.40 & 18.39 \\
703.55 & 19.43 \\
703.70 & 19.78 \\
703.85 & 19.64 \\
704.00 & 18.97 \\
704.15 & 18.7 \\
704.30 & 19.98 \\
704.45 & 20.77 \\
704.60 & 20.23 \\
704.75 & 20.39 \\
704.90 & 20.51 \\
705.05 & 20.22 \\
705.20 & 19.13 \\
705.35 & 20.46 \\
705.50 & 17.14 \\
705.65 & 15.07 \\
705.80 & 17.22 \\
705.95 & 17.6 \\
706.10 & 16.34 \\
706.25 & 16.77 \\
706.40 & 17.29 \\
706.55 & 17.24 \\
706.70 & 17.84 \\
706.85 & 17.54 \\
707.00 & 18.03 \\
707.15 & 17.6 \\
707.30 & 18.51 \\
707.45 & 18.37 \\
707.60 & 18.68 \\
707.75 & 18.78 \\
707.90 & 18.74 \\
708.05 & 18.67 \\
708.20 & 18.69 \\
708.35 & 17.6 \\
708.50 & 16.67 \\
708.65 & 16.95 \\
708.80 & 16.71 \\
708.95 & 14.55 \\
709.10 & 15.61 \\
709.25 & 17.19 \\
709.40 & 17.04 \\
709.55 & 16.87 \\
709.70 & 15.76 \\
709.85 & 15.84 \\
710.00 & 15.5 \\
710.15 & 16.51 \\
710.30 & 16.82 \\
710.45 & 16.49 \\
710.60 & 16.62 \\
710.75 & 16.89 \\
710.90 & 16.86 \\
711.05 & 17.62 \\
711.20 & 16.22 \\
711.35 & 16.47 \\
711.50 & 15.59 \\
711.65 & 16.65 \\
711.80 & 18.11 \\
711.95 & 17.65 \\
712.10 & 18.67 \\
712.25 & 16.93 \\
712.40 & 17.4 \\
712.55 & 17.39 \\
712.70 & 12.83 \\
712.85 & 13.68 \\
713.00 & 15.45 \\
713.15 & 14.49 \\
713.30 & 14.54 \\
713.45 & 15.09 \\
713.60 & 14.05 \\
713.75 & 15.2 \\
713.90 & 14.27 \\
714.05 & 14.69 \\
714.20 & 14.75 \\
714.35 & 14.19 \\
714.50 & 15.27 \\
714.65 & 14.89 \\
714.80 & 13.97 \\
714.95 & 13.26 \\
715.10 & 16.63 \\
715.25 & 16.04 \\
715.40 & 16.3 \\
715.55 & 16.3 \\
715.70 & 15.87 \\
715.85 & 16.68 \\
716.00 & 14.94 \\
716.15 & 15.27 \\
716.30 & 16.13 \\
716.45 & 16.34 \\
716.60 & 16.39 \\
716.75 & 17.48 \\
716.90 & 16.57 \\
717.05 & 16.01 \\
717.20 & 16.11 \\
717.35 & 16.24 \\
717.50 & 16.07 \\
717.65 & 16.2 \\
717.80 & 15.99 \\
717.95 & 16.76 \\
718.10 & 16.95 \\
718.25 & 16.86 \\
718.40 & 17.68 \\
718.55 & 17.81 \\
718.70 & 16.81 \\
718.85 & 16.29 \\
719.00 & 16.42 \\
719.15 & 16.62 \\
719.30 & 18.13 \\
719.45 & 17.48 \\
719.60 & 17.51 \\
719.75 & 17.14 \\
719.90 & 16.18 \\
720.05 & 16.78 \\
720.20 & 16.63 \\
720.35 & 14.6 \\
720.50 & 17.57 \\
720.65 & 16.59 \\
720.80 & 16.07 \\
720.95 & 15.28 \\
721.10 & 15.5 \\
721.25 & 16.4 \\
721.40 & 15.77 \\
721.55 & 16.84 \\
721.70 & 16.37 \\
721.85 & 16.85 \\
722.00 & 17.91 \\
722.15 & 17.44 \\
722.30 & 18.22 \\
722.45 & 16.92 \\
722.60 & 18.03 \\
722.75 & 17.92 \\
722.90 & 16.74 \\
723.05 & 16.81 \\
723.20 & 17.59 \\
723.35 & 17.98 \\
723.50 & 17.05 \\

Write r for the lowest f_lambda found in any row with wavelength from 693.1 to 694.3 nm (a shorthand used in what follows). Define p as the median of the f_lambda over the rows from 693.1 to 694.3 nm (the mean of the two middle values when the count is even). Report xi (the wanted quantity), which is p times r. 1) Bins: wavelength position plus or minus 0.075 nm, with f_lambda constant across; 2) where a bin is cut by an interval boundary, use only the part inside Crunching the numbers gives 270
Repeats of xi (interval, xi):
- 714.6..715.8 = 212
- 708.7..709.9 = 237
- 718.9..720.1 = 274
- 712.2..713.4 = 192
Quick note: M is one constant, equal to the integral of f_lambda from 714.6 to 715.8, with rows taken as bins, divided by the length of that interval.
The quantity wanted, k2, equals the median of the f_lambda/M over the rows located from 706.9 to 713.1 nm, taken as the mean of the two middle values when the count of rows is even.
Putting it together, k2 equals 1.09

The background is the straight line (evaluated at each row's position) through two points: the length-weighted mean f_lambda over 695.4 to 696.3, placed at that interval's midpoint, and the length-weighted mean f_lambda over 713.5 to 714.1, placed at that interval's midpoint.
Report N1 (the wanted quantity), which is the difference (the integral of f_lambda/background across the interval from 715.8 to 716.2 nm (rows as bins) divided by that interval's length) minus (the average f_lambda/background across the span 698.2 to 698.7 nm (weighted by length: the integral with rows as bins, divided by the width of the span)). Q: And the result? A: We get 0.11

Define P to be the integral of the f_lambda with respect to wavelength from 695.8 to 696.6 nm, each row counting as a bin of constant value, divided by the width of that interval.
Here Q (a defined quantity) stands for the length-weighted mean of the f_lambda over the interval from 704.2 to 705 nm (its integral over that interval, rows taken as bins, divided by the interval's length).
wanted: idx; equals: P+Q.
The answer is 38.0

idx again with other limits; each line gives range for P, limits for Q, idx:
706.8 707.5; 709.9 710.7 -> 34.4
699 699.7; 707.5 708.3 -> 36.0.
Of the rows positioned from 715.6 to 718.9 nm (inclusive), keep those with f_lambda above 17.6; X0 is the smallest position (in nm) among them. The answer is 718.40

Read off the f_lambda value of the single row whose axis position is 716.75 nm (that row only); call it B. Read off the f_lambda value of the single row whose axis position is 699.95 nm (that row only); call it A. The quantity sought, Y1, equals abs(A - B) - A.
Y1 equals -16.1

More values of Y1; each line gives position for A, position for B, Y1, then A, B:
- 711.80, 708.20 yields -17.5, 18.11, 18.69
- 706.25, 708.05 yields -14.9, 16.77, 18.67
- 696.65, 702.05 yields -15.2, 17.04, 18.9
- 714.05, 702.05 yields -10.5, 14.69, 18.9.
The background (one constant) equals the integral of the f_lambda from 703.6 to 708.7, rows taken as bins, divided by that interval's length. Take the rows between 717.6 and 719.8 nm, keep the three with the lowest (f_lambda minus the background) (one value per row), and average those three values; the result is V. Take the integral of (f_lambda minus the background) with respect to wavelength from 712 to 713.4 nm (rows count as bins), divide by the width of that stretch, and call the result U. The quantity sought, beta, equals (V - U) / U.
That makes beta -0.2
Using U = -2.7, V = -2.27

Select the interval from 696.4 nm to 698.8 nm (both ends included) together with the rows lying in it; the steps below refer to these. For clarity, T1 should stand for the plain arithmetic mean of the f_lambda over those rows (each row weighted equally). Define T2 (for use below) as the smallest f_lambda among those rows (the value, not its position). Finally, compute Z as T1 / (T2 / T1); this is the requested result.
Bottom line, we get 18.1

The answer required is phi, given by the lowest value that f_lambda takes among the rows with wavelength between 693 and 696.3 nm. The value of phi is 16.09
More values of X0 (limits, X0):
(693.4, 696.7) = 694.70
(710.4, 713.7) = 711.05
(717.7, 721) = 718.40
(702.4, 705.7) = 702.50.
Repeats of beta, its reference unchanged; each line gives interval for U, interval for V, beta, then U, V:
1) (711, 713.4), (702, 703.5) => -0.5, -2.2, -1.22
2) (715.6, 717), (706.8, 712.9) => 1.1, -2.2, -4.74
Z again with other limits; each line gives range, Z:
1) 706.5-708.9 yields 19.3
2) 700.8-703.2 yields 19.3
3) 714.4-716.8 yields 18.7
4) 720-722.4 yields 18.8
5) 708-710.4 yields 19.1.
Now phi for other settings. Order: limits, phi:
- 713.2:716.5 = 13.26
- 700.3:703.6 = 16.88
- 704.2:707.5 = 15.07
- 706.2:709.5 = 14.55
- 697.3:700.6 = 15.98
